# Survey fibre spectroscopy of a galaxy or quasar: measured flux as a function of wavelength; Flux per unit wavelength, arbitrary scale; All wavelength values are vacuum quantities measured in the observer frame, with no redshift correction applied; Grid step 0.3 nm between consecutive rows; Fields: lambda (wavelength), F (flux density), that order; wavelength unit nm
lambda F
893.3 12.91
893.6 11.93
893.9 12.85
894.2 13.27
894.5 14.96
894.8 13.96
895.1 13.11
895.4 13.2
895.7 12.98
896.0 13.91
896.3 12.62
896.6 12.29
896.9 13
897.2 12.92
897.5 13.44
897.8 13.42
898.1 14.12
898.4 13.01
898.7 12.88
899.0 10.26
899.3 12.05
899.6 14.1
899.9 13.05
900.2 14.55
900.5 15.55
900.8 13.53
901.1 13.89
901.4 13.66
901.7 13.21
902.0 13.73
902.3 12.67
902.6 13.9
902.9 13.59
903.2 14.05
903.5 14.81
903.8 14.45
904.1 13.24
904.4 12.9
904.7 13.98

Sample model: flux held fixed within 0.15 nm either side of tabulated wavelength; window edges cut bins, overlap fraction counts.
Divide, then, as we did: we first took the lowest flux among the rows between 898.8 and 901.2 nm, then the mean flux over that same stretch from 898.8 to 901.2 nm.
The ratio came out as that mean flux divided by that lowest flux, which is 1.30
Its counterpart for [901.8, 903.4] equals 1.07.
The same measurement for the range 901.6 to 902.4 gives 1.04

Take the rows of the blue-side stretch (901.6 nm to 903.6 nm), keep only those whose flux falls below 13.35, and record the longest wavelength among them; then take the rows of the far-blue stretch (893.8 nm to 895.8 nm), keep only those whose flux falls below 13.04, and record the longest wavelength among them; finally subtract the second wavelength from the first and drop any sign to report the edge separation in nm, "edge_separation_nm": 6.60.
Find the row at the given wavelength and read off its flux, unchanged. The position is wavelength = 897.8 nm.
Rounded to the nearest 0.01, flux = 13.42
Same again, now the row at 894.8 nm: 13.96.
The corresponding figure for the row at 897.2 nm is 12.92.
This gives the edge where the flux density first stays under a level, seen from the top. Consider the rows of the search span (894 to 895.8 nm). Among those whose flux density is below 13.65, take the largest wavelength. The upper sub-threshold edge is 895.7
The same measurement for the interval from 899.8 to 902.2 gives 901.7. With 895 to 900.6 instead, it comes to 899.9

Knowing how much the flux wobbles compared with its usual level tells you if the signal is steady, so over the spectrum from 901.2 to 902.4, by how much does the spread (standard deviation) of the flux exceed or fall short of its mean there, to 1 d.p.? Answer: -12.9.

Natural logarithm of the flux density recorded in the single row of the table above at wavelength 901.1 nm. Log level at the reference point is 2.63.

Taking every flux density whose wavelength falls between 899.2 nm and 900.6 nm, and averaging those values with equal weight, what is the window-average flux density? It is 13.9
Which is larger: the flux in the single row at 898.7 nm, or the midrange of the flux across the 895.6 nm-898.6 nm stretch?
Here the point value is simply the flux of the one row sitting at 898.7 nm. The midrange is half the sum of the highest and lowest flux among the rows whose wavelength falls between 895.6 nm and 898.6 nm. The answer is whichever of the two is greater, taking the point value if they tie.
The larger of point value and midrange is 13.2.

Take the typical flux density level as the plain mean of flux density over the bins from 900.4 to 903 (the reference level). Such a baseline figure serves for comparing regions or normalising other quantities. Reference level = 13.7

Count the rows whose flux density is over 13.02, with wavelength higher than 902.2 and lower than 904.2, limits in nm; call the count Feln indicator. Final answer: 6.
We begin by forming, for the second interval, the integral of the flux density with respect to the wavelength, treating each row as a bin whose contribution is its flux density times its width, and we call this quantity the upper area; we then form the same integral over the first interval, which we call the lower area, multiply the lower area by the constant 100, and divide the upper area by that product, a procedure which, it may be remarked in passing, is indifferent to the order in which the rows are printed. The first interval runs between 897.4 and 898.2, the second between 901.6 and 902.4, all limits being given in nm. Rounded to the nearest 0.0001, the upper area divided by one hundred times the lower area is 0.0097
